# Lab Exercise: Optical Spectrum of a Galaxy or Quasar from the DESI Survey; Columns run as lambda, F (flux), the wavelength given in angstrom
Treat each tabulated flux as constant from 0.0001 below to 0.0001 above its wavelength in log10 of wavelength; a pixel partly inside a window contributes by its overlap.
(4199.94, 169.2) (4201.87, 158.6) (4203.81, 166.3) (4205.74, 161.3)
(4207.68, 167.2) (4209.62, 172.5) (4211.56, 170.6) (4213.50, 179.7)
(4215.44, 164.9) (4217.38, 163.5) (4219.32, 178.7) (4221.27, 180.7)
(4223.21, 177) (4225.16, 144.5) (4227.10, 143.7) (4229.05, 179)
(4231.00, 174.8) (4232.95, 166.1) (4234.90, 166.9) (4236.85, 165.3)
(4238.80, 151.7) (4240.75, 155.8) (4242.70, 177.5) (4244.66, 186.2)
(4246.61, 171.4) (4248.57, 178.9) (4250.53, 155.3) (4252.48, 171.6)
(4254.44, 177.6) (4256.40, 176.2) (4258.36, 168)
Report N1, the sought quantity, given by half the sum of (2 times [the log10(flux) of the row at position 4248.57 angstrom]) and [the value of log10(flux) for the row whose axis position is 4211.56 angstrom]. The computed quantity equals 3.37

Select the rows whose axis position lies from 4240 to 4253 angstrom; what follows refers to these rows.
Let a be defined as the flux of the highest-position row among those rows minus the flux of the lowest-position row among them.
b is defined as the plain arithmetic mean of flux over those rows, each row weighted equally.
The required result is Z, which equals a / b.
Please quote 0.09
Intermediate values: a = 16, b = 171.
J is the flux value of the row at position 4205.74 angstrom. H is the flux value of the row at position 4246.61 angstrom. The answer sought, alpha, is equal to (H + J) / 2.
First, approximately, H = 171.4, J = 161.3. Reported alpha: 166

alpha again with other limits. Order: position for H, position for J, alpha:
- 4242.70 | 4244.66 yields 182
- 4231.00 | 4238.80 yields 163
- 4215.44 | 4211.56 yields 168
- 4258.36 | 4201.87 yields 163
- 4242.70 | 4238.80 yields 165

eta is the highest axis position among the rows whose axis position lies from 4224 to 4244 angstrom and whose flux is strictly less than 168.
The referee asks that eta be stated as 4240.75 angstrom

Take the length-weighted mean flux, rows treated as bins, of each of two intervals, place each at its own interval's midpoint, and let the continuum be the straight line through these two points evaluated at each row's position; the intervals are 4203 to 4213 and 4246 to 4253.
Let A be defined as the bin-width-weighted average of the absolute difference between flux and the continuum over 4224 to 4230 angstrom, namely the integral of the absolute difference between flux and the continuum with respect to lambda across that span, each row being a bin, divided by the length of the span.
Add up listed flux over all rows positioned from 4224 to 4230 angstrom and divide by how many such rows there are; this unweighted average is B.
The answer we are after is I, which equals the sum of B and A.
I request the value 175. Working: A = 19.5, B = 155.7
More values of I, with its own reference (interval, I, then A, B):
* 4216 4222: 183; 8.6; 174.3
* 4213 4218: 176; 6.2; 169.4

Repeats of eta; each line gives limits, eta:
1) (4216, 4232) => 4227.10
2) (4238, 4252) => 4250.53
